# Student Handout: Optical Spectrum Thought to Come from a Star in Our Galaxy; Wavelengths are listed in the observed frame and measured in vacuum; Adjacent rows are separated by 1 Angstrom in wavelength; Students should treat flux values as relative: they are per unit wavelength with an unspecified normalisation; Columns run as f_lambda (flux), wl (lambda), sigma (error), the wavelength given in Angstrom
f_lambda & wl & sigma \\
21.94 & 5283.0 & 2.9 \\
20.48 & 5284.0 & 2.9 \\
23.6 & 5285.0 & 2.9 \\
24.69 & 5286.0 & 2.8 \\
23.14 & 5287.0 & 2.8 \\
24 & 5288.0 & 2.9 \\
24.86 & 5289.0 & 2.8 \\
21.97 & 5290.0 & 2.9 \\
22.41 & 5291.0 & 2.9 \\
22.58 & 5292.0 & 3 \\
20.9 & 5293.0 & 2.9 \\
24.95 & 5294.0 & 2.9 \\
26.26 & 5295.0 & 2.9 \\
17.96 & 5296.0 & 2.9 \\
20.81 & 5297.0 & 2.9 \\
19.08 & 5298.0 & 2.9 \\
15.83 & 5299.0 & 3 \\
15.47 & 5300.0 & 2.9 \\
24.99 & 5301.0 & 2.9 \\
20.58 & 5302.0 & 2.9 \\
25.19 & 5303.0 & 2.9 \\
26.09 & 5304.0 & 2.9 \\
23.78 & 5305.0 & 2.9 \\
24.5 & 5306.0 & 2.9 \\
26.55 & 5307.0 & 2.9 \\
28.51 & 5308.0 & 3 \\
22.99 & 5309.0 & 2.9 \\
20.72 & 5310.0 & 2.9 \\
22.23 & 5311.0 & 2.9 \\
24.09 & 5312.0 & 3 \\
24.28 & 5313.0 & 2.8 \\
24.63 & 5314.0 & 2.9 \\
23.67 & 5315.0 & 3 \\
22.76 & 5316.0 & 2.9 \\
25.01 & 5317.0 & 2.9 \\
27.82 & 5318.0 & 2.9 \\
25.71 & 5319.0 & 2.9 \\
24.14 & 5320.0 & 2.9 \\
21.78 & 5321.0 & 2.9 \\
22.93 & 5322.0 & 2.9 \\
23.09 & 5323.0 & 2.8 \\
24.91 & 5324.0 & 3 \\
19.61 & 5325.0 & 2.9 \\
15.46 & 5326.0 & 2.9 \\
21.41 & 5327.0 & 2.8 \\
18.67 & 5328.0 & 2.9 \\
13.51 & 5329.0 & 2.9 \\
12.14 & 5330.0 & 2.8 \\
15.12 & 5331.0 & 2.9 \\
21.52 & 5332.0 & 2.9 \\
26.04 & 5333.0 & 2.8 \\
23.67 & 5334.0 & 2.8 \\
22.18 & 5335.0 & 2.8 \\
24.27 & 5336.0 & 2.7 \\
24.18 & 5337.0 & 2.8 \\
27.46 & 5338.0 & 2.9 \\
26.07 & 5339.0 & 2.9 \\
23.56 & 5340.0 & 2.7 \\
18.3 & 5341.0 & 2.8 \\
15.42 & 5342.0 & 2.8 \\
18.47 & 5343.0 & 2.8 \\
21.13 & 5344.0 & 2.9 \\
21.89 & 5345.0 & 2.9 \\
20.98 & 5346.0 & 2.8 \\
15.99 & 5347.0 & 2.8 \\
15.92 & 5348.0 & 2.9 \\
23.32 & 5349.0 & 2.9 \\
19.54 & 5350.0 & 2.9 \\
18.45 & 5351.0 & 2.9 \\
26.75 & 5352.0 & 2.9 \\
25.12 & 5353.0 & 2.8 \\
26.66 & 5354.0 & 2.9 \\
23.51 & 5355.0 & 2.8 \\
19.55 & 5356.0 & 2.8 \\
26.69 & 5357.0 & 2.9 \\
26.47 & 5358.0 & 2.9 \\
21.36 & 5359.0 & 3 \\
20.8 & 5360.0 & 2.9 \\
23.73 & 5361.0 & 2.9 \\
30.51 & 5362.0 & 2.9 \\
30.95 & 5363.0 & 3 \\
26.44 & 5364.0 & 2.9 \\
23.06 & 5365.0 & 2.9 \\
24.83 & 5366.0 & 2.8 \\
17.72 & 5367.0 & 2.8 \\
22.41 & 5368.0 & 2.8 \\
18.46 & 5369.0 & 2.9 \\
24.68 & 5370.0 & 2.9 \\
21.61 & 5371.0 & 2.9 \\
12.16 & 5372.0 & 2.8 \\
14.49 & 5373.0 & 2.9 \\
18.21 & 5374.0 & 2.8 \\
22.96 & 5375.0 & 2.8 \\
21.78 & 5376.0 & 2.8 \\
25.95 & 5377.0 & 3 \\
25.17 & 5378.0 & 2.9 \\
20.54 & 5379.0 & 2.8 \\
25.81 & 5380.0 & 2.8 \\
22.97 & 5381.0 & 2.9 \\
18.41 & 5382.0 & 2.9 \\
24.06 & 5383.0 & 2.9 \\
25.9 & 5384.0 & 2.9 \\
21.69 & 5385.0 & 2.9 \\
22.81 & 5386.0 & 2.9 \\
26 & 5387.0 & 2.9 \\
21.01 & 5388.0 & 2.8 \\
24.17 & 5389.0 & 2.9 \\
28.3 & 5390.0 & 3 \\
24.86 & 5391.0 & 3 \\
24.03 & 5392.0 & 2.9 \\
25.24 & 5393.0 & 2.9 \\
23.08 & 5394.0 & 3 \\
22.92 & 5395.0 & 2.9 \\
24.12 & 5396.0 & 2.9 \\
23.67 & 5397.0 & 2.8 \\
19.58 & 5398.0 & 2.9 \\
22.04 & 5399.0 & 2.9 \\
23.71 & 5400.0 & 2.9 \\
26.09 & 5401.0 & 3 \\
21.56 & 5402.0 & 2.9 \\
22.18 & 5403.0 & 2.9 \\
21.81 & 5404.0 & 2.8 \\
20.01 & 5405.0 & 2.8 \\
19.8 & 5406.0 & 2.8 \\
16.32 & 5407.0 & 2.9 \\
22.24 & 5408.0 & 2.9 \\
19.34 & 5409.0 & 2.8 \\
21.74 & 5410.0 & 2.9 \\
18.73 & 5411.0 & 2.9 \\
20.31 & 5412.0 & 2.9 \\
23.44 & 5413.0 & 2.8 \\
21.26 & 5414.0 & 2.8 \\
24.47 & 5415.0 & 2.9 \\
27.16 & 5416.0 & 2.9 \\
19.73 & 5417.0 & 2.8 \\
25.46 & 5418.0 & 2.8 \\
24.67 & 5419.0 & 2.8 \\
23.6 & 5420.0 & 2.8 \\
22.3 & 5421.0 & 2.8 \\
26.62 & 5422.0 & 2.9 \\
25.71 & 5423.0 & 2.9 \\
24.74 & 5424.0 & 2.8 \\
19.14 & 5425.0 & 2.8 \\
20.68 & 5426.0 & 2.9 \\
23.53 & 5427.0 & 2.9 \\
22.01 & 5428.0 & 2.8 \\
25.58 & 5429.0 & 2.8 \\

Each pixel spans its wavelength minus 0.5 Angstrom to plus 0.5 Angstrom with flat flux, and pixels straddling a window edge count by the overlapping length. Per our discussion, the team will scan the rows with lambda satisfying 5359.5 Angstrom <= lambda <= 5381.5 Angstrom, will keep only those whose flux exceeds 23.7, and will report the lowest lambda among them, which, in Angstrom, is 5361.0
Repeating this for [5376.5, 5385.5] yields 5377.0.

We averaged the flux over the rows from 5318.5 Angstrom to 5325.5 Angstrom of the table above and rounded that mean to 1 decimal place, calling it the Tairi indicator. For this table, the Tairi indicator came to 23.2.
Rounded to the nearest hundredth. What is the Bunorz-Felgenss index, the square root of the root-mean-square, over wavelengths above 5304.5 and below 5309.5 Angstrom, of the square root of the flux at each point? 2.24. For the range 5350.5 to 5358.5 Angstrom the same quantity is 2.22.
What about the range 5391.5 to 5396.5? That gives 2.21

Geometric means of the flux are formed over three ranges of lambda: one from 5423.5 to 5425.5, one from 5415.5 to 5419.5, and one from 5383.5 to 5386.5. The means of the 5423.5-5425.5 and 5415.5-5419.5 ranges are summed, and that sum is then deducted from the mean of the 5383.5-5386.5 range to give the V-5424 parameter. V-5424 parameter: -22.4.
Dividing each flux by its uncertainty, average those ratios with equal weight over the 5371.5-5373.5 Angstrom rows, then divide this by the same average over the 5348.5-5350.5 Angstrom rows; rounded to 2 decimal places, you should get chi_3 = 0.63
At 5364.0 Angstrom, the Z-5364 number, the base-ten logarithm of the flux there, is 1.422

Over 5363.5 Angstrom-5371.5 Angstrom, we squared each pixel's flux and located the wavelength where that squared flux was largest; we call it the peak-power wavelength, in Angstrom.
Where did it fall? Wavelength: 5364.0 Angstrom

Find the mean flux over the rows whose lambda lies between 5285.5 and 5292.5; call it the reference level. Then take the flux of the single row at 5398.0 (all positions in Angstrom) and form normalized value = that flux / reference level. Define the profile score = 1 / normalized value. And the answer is 1.19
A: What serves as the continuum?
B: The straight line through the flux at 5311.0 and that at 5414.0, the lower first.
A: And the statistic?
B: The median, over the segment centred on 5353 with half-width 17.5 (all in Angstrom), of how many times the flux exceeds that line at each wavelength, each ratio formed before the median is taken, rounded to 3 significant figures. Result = 1.07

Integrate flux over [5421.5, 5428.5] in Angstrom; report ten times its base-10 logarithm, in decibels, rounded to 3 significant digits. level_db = 22.1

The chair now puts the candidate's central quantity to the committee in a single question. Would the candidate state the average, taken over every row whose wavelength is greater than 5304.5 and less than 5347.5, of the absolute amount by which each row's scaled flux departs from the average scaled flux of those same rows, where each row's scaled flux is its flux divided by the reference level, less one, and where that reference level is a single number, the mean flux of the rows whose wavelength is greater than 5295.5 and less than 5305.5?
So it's 0.14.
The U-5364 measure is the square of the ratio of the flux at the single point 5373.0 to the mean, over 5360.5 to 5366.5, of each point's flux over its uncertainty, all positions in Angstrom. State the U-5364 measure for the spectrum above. 2.5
